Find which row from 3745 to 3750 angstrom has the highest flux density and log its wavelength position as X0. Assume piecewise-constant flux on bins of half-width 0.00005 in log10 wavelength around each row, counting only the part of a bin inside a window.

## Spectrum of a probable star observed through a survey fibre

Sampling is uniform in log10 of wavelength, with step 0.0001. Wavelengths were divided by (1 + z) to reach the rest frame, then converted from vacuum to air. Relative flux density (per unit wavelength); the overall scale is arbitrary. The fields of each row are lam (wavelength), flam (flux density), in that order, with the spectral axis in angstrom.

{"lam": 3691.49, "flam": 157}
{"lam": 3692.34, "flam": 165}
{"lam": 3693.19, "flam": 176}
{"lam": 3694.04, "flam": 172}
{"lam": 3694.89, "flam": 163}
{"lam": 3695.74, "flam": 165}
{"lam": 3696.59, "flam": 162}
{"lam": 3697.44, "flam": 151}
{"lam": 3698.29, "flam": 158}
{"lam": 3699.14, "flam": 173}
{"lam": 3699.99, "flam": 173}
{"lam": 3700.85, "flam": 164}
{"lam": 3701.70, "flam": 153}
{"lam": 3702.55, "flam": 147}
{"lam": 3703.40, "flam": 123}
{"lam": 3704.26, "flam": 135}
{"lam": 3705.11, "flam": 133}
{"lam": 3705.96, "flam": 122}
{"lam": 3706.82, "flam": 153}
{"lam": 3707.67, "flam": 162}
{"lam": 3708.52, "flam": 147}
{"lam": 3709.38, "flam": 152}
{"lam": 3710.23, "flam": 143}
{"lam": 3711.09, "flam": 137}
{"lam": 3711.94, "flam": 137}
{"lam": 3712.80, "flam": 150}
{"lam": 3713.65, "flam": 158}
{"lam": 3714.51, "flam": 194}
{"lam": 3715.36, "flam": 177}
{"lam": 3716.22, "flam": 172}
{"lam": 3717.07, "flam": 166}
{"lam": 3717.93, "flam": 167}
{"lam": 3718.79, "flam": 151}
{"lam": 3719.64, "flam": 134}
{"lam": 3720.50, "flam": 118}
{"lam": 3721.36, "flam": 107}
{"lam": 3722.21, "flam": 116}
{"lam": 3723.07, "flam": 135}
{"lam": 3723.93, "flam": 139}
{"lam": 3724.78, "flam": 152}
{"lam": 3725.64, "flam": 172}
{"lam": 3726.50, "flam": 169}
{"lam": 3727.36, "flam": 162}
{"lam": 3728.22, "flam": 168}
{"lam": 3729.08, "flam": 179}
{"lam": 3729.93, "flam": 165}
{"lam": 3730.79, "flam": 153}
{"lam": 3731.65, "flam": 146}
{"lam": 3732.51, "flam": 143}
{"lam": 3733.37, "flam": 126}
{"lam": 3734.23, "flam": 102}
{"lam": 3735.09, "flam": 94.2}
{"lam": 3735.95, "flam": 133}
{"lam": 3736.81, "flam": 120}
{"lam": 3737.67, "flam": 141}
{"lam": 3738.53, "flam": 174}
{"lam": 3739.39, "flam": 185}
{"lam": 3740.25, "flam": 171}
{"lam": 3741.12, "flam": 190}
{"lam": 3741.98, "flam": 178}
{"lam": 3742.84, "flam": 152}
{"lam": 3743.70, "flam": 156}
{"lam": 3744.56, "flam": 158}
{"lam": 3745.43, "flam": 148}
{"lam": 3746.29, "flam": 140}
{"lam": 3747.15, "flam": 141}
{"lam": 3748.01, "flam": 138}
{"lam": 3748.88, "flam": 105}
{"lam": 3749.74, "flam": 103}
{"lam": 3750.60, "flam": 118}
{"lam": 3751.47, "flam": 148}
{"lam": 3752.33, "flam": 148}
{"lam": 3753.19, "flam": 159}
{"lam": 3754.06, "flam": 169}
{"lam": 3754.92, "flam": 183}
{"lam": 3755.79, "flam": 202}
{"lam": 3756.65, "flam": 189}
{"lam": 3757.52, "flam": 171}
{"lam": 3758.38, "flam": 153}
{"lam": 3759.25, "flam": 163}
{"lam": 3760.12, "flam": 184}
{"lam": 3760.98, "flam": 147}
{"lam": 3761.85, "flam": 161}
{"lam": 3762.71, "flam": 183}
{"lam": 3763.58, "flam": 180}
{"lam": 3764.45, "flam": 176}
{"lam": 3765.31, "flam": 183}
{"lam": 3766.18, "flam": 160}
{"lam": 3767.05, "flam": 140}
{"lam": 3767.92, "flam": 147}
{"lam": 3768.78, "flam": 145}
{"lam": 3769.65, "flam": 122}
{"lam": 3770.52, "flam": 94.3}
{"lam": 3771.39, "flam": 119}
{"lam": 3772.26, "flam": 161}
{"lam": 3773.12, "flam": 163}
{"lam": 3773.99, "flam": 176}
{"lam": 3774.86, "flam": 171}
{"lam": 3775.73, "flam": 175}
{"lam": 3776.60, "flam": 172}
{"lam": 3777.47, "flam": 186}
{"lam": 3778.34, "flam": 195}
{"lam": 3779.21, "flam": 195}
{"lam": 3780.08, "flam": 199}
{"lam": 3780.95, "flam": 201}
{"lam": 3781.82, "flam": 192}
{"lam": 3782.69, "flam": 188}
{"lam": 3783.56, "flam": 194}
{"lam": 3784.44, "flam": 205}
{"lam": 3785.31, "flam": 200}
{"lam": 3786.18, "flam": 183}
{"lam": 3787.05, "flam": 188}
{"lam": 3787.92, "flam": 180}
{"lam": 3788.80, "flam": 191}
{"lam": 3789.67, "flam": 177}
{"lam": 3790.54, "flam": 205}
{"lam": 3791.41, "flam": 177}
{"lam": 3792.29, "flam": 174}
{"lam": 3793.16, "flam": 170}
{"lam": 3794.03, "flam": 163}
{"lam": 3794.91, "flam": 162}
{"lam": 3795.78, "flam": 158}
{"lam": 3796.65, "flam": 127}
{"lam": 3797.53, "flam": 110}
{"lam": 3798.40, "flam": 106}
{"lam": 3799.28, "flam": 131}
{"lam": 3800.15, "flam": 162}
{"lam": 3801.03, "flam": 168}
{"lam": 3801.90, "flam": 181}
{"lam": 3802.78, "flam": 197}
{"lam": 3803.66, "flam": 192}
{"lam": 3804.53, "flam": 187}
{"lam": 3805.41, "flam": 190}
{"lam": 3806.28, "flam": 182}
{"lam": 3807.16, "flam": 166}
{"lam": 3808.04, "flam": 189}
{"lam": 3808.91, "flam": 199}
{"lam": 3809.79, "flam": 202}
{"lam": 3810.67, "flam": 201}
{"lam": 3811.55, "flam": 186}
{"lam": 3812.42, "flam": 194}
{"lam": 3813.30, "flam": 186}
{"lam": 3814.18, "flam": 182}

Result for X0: 3745.43 angstrom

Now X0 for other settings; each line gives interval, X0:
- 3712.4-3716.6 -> 3714.51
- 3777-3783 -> 3780.95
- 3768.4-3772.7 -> 3772.26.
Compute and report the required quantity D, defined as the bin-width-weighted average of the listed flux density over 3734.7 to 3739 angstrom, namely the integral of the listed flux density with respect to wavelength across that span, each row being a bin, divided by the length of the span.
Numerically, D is 133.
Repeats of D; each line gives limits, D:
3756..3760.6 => 173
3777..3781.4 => 195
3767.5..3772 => 127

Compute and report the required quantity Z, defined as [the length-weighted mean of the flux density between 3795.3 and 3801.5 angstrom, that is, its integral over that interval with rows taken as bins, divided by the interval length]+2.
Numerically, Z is 140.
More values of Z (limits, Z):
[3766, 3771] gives 135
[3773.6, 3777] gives 175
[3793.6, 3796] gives 163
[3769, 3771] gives 114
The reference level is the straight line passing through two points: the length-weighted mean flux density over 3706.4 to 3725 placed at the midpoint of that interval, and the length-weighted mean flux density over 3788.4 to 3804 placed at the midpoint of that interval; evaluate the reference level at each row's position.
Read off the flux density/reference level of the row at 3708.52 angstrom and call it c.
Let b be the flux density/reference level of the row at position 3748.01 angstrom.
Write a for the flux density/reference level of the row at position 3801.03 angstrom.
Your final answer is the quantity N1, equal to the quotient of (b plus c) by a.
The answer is 1.85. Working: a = 1.02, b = 0.89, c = 1.00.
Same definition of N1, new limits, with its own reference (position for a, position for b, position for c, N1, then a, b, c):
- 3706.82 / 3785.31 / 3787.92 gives 2.25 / 1.04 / 1.24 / 1.11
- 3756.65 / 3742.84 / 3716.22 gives 1.77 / 1.21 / 0.99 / 1.16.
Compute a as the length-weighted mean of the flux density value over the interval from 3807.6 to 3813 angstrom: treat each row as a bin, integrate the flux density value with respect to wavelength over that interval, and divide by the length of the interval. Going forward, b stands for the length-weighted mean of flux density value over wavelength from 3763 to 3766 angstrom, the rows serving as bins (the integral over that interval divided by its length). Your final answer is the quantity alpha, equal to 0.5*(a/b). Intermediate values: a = 195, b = 178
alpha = 0.55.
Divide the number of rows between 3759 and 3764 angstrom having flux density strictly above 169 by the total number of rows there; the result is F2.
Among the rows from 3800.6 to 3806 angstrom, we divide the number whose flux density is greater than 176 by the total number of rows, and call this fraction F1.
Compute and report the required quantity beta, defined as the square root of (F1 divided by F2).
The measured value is 1.3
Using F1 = 0.8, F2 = 0.5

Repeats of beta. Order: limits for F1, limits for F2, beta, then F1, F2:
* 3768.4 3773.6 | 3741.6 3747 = 0.0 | 0.0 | 0.2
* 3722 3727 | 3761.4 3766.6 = 0.0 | 0.0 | 0.7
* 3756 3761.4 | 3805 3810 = 0.6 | 0.3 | 0.8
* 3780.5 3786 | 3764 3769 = 1.7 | 1.0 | 0.3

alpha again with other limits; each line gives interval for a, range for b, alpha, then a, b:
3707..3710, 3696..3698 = 0.49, 153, 158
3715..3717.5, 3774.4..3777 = 0.50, 171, 173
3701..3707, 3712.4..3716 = 0.41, 139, 170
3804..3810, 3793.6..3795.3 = 0.58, 188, 162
